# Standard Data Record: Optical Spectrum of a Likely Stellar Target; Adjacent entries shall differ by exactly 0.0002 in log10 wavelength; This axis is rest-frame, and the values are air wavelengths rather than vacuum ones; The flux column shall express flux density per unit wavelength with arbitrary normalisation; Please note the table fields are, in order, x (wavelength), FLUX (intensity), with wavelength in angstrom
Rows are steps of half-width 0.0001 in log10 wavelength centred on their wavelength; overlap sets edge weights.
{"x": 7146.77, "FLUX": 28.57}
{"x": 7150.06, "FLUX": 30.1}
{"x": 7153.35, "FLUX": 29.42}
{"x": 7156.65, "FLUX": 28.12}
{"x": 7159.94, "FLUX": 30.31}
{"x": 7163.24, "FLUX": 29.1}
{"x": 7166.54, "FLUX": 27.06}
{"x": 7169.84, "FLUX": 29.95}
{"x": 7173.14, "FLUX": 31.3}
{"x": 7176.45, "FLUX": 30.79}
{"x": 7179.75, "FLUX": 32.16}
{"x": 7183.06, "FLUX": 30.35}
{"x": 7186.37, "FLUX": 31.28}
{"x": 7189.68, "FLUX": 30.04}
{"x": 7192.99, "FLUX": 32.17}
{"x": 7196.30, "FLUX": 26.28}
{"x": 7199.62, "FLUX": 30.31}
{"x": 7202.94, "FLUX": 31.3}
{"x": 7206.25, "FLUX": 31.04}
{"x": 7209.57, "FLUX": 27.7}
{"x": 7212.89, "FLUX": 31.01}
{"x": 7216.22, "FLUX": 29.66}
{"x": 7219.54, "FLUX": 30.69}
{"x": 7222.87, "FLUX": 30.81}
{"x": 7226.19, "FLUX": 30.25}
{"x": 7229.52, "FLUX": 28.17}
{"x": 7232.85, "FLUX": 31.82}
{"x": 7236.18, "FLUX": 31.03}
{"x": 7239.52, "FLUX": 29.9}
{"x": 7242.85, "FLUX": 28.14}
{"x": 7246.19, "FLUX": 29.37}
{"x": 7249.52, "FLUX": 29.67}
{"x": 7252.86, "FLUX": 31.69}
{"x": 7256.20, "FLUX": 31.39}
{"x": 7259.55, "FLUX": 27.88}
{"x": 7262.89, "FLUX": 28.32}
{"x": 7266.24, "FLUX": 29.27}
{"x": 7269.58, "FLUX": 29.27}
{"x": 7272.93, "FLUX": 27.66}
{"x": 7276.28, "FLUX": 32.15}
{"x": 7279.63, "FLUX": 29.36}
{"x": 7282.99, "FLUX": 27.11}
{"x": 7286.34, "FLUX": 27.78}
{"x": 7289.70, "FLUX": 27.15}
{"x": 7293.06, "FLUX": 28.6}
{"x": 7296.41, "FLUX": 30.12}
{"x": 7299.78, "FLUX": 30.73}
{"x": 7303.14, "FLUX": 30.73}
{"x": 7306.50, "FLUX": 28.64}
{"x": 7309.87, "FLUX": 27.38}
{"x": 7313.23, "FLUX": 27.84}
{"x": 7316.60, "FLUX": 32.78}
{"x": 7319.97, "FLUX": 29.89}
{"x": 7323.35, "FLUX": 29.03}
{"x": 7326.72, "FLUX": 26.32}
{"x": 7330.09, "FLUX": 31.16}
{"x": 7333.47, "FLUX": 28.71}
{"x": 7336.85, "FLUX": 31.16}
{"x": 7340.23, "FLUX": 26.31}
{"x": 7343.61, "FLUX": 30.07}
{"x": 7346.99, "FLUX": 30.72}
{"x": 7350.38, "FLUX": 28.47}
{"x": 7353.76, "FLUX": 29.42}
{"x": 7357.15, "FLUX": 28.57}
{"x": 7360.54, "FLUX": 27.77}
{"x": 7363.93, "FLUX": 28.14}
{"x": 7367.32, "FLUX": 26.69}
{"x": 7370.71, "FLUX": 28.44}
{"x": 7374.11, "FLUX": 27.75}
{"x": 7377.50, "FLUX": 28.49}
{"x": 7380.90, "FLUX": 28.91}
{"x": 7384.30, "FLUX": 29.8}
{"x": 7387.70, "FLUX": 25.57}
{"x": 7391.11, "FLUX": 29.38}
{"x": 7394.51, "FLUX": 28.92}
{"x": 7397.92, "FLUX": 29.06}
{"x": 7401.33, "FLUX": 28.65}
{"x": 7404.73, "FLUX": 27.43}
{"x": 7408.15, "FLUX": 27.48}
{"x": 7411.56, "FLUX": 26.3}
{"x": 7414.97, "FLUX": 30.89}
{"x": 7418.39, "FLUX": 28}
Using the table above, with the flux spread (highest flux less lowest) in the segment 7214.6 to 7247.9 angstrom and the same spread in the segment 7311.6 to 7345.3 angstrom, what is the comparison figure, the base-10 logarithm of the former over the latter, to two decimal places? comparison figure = -0.25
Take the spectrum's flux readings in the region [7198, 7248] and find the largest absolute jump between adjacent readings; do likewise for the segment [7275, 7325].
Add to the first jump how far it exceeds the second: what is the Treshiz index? 2.4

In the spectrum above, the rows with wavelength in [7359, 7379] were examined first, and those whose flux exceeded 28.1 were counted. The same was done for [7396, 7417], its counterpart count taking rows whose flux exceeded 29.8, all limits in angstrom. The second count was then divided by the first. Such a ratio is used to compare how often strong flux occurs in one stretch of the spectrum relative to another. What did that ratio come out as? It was 0.33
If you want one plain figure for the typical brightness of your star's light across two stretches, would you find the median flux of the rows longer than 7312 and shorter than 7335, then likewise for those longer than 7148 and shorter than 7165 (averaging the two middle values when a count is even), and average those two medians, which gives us 29.2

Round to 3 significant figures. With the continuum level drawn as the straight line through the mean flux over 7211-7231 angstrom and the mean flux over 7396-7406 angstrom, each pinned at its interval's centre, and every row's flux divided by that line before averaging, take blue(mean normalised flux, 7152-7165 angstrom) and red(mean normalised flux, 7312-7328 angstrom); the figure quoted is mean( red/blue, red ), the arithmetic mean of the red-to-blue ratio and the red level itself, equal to 1.03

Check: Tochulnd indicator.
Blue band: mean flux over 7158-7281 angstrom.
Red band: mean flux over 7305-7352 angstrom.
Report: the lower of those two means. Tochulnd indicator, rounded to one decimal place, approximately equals 29.2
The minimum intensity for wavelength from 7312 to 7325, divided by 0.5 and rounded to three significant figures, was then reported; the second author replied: 55.7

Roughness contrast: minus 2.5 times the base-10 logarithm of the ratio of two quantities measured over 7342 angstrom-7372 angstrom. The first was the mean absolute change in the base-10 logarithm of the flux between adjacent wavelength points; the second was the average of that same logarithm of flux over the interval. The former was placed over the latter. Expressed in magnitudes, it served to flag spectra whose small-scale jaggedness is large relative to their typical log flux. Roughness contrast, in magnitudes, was 4.82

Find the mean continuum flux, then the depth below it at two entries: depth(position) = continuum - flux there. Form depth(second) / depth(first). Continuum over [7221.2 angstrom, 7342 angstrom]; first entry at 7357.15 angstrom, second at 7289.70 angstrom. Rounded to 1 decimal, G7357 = 2.8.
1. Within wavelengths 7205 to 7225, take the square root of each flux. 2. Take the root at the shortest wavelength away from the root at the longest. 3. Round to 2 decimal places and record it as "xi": -0.02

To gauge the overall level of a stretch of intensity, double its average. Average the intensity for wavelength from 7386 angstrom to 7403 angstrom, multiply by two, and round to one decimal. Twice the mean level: 56.6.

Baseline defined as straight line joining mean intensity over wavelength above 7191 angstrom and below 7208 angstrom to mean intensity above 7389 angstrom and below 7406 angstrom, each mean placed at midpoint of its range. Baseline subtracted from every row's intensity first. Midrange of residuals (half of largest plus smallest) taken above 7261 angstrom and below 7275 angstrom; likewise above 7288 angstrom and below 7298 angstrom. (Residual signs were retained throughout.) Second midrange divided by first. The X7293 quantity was 0.7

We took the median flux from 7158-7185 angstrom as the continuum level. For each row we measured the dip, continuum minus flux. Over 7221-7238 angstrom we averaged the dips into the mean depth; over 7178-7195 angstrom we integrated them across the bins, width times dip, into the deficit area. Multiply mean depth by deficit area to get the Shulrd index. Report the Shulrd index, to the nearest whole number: 1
